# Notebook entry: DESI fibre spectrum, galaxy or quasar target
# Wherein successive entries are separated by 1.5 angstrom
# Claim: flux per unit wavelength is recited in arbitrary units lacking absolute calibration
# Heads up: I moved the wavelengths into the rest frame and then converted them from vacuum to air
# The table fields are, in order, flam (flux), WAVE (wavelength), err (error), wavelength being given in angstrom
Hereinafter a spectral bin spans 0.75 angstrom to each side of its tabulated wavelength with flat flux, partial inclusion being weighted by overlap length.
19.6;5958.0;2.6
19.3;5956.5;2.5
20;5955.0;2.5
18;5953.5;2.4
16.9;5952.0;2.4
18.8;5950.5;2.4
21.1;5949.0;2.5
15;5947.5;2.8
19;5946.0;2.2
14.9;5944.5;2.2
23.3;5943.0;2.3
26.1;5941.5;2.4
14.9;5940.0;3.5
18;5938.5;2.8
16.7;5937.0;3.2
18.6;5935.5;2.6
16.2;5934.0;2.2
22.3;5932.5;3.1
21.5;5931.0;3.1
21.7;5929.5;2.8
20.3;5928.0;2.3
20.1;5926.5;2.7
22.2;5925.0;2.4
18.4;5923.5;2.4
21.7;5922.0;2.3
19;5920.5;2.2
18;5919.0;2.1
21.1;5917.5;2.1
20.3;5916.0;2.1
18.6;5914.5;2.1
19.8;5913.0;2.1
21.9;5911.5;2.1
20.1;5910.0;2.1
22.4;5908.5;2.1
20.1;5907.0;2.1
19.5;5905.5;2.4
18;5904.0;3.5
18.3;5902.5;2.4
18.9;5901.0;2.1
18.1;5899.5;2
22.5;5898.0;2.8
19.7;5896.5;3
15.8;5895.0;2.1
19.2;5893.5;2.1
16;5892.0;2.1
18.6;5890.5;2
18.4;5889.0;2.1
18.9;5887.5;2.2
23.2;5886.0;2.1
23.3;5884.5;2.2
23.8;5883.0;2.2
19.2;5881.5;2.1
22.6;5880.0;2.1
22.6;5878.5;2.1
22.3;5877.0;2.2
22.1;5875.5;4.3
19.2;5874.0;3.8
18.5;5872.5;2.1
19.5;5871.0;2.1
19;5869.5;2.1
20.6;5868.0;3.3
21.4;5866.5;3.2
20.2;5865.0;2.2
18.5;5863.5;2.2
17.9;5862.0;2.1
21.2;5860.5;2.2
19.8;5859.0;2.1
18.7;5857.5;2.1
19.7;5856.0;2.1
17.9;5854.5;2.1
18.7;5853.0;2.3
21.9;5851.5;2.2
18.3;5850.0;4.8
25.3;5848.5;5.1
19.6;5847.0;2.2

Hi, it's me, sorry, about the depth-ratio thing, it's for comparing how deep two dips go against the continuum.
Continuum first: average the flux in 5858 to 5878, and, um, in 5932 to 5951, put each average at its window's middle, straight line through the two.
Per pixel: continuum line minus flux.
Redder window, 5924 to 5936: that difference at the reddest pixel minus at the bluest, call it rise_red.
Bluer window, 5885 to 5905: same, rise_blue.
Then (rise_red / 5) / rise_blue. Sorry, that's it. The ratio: 0.14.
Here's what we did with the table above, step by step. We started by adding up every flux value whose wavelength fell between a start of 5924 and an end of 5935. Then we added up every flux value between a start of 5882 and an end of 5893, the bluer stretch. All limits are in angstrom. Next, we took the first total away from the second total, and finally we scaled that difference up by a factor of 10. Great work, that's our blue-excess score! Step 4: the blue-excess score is -21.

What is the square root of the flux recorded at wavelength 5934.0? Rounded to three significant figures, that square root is 4.02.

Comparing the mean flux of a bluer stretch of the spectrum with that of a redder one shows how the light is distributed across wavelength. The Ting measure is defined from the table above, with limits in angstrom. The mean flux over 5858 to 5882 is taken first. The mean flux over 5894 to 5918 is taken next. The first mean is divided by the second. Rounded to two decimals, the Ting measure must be 1.03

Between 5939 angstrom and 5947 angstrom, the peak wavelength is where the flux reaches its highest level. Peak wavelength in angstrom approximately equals 5941.5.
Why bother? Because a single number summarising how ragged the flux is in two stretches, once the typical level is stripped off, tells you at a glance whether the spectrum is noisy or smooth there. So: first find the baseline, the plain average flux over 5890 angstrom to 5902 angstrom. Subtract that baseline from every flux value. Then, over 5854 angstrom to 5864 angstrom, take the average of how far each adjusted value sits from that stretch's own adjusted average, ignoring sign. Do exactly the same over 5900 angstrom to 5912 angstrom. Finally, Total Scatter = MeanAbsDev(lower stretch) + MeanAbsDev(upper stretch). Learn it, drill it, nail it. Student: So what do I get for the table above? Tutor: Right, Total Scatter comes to 2.2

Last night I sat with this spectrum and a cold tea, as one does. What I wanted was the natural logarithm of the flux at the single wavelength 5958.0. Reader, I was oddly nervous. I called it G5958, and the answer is 2.98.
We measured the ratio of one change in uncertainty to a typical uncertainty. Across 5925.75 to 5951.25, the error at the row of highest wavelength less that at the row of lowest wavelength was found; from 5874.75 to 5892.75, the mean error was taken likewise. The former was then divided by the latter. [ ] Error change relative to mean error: -0.1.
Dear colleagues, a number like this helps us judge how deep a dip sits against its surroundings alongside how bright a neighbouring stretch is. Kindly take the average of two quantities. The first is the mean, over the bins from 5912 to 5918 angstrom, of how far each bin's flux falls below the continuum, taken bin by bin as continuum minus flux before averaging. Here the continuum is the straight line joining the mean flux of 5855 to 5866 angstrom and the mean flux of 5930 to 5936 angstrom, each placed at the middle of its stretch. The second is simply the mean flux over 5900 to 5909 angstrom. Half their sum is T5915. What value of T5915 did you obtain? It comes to 9.6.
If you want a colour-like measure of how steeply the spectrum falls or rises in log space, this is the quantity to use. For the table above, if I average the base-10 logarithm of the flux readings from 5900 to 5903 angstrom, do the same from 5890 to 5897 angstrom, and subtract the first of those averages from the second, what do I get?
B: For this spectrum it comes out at -0.02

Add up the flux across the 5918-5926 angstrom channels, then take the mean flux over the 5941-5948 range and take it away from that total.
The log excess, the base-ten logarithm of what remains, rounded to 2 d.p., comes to 1.90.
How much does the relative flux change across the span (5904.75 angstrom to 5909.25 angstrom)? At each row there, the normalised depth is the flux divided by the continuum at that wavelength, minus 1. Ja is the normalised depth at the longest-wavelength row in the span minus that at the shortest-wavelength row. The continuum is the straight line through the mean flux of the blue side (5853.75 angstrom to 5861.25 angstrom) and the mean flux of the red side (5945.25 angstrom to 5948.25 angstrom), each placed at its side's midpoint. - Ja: 0.17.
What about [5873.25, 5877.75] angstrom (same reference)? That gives 0.17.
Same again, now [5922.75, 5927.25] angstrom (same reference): 0.10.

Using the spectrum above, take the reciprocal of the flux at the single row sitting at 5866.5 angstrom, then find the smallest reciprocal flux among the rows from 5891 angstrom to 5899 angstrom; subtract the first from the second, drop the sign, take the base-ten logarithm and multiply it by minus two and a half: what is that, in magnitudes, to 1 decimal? 6.6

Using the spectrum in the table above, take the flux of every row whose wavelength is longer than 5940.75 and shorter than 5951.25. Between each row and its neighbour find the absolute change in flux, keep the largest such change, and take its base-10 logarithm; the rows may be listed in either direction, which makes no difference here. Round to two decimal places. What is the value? 0.92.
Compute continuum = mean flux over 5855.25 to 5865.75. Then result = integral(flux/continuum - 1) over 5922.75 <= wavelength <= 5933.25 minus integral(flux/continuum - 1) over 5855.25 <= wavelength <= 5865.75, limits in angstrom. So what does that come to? 0.8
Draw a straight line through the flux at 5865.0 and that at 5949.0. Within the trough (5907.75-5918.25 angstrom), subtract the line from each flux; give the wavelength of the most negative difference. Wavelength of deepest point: 5914.5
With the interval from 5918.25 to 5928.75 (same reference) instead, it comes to 5919.0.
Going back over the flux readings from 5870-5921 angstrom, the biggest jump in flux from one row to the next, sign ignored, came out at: 5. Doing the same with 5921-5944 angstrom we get 11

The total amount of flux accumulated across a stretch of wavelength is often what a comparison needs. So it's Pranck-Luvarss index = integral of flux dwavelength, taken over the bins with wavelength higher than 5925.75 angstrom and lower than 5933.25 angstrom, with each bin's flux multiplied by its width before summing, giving 159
